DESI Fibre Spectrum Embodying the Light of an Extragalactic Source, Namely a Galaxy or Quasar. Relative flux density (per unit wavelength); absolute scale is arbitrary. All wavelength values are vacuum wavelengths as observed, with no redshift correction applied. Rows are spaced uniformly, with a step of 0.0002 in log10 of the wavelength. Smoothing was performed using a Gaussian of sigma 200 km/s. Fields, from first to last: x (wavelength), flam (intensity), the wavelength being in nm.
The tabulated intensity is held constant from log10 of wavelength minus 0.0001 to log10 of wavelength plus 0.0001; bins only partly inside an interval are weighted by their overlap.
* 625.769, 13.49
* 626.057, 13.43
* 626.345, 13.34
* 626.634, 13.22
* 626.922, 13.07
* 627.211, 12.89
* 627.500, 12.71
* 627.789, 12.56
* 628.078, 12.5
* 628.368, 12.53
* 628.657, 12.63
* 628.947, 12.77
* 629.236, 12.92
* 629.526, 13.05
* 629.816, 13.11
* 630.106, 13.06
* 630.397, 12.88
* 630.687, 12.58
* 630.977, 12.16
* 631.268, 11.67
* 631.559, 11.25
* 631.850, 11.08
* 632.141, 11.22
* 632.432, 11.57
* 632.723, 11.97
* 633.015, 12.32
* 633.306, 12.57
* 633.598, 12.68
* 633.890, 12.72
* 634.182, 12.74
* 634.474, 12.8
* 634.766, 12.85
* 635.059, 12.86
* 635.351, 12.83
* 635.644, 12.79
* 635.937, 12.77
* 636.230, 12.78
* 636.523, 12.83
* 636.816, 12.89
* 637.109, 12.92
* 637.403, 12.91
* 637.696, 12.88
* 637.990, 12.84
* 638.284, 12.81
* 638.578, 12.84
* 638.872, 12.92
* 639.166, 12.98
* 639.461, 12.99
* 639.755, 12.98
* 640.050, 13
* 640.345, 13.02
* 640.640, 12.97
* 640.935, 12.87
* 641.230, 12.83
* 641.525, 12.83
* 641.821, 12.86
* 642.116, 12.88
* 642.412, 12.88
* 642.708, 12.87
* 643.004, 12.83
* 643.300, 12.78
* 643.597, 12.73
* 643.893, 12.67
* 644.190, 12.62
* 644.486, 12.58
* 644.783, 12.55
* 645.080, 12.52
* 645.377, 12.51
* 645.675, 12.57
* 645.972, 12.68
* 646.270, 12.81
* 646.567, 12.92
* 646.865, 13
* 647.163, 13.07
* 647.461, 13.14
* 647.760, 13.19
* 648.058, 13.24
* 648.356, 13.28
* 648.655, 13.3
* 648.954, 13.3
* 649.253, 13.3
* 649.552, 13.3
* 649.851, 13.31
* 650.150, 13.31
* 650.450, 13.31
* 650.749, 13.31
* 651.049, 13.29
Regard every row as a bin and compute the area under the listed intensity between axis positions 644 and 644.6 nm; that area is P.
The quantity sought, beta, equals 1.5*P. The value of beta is 11.4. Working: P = 7.57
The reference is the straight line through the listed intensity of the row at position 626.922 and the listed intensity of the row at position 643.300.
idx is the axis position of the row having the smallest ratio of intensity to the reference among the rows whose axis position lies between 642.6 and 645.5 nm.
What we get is 645.377 nm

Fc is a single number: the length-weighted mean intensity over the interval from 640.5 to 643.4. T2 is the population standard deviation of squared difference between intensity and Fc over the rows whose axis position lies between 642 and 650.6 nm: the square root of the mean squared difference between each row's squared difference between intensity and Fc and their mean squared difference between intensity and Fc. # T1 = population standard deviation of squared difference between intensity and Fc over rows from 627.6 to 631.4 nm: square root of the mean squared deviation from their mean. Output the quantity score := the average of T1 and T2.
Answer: 0.2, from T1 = 0.376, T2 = 0.07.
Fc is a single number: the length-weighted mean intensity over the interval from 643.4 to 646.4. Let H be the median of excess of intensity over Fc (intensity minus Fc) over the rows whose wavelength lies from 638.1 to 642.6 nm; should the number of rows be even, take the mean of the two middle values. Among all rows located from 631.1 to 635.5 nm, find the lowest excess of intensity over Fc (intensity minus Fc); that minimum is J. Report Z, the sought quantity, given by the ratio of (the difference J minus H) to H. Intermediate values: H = 0.26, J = -1.54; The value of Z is -7.0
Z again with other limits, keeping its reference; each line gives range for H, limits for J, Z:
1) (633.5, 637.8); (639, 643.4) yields -0.2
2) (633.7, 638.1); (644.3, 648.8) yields -1.5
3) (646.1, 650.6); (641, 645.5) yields -1.2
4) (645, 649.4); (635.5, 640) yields -0.7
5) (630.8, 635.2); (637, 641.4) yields -1.6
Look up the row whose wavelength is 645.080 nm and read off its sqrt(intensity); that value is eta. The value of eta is 3.538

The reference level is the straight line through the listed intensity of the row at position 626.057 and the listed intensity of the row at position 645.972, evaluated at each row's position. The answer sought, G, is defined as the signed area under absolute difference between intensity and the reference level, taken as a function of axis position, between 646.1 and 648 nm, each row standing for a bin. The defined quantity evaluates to 0.7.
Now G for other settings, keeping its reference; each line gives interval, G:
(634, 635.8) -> 0.5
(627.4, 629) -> 1.2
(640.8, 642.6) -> 0.1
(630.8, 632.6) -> 3.1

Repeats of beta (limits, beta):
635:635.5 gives 9.6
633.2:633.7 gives 9.5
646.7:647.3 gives 11.7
